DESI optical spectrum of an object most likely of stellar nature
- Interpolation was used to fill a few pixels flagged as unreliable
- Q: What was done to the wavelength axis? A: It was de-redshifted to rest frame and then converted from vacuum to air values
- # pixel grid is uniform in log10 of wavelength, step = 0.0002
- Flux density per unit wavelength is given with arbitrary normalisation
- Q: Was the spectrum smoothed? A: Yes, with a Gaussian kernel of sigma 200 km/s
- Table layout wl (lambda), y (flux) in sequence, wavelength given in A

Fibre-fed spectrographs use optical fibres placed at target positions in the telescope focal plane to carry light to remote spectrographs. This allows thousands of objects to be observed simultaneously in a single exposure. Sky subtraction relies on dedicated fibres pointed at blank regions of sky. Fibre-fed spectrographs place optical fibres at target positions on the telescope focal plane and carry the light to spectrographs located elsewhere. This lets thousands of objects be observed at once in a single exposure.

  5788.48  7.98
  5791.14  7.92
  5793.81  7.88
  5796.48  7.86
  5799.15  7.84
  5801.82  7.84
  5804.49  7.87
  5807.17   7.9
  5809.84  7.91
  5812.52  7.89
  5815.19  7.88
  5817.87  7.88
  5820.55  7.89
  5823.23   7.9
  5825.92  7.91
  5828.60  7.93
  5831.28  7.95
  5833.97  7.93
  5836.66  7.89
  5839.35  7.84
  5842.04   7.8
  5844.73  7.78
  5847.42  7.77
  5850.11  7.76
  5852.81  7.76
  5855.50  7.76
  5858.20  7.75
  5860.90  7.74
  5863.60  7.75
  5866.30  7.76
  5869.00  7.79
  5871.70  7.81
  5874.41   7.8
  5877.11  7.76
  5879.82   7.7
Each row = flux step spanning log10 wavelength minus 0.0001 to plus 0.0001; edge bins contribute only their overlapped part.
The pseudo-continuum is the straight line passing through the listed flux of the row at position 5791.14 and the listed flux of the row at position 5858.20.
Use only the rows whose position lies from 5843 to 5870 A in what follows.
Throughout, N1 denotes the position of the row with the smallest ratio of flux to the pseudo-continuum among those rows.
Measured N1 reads 5850.11 A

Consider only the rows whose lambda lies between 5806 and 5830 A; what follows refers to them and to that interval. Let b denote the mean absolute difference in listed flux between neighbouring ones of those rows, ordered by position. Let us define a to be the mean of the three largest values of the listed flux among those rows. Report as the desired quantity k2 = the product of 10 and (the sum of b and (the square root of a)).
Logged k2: 28.2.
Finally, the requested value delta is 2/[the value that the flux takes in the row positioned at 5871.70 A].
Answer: 0.256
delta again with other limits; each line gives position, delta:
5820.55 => 0.253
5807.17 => 0.253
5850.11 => 0.258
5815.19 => 0.254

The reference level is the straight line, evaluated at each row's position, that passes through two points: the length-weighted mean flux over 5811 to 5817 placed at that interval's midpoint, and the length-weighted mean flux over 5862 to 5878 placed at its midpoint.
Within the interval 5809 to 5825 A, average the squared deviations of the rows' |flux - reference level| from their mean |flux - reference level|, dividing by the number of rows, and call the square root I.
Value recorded 0.010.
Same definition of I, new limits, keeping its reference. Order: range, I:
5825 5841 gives 0.031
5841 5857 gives 0.008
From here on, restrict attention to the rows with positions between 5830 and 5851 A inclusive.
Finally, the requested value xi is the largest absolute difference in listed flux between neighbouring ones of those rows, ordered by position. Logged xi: 0.050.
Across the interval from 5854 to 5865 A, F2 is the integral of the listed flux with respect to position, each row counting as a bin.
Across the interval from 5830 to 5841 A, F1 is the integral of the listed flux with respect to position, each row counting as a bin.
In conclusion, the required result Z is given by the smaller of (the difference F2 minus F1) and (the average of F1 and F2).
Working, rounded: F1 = 86.8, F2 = 85.3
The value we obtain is -2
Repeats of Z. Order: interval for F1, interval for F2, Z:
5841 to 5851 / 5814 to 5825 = 9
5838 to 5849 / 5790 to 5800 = -7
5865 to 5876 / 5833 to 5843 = -7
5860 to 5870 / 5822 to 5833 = 10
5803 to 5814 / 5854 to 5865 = -2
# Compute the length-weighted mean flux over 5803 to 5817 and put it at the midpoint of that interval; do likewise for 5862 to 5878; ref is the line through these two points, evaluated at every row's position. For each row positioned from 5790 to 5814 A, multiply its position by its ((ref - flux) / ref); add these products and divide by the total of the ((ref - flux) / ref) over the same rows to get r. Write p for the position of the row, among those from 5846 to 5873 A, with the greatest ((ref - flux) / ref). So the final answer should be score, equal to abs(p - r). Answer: 63.2 A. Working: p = 5860.90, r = 5797.7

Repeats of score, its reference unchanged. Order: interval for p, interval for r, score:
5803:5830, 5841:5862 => 47.6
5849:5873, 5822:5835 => 31.1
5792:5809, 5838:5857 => 50.2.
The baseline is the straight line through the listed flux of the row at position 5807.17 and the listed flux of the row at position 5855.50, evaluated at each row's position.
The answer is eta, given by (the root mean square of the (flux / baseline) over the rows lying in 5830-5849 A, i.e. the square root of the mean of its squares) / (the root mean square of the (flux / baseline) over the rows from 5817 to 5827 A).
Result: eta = 1.00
